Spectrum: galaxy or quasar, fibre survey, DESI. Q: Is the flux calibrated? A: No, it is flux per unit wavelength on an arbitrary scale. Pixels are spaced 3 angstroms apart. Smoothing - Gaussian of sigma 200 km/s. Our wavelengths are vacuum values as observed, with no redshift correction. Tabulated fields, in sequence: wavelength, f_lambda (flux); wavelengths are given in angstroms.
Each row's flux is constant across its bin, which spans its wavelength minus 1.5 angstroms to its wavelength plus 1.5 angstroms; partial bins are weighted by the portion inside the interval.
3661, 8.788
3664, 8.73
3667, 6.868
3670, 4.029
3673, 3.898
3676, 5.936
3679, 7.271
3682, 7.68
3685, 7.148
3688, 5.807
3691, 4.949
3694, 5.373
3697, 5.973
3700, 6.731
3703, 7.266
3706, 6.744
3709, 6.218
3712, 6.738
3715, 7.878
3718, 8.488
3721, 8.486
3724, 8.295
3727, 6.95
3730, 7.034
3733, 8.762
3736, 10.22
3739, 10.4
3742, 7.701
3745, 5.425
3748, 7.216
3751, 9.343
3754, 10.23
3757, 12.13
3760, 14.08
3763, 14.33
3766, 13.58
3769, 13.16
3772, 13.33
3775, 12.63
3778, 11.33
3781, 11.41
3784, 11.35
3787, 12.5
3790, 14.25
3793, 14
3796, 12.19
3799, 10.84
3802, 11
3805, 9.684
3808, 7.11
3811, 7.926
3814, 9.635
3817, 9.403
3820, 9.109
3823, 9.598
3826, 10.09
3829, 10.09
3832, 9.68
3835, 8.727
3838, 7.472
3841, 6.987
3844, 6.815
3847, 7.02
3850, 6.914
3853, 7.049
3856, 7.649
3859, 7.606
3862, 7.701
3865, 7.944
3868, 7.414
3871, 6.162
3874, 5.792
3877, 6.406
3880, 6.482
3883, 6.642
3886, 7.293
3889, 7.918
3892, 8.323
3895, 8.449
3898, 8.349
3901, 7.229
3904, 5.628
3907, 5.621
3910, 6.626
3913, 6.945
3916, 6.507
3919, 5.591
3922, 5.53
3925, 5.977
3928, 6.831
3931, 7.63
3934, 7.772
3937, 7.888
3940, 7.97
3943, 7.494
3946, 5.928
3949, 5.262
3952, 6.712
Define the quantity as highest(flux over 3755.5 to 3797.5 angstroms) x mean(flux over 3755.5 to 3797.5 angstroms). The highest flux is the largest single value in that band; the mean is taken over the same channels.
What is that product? 185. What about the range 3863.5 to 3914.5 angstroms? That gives 59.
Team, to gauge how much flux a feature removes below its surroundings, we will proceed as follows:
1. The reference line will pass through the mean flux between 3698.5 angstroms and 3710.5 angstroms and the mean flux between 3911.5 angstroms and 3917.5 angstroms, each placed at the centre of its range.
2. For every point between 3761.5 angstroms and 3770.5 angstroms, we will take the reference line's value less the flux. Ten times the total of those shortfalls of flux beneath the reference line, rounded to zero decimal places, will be -209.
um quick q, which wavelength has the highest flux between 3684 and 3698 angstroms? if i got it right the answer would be 3685 angstroms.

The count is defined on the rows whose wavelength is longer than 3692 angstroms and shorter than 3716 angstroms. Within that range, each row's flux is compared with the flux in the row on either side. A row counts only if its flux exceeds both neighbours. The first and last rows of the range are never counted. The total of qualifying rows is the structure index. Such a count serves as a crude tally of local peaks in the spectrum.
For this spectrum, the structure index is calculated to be 1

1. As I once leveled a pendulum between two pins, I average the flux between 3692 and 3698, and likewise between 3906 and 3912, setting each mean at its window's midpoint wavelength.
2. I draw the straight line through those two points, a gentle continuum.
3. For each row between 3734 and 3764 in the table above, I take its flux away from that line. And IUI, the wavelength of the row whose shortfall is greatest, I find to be 3745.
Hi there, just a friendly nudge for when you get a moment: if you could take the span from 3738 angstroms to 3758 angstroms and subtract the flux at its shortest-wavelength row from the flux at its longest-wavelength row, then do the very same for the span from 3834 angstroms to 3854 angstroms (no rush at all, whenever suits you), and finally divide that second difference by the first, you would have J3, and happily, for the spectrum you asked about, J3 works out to -1.0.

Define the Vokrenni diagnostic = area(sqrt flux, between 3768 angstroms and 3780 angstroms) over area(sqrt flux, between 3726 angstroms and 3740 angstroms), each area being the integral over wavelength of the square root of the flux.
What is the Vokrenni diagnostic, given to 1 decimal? 1.0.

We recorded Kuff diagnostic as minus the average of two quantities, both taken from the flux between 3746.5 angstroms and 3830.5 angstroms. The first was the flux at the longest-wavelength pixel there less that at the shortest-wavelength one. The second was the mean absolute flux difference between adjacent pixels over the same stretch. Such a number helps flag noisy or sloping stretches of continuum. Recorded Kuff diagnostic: -2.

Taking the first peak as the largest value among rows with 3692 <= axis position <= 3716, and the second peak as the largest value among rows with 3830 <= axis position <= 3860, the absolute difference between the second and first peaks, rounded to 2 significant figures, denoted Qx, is 1.8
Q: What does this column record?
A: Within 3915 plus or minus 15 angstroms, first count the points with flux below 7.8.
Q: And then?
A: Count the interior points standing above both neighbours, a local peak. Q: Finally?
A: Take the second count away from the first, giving 9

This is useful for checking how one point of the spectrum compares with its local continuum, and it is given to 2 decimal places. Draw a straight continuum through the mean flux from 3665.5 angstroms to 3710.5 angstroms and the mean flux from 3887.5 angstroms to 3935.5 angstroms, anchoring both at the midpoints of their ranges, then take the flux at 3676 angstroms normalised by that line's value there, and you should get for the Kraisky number 0.98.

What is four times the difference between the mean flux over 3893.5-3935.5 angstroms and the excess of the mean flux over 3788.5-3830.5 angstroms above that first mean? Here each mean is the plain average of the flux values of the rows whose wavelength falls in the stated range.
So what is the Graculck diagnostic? 12.7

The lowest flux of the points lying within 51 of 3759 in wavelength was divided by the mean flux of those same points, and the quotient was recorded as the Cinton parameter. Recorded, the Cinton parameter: 0.5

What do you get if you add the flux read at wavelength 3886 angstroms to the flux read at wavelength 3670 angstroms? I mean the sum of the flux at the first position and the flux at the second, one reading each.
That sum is 11.3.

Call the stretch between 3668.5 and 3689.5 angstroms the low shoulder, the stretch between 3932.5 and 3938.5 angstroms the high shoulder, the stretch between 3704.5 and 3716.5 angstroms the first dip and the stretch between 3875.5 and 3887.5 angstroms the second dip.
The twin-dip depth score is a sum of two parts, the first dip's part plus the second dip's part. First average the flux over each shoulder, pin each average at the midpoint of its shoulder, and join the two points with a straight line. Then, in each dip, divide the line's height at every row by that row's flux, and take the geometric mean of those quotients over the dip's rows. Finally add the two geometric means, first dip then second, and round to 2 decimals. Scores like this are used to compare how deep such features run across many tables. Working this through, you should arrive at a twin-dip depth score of 2.01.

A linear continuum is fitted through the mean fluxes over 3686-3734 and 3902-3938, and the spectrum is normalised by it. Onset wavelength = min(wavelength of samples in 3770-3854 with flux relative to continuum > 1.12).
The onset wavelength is 3772 angstroms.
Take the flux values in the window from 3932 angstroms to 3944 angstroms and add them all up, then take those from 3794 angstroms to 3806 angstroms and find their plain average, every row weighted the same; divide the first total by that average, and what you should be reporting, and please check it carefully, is 2.8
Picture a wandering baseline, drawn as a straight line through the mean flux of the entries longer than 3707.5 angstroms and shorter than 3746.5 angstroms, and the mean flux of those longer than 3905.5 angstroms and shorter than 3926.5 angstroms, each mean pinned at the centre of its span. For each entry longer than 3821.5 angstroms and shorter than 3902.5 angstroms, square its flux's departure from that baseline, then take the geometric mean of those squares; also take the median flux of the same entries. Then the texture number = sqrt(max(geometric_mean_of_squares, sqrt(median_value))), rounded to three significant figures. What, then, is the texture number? 1.65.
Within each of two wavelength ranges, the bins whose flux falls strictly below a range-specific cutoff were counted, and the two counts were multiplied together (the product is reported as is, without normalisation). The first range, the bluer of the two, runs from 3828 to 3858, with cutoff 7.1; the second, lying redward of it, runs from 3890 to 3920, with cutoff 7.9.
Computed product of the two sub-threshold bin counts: 35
